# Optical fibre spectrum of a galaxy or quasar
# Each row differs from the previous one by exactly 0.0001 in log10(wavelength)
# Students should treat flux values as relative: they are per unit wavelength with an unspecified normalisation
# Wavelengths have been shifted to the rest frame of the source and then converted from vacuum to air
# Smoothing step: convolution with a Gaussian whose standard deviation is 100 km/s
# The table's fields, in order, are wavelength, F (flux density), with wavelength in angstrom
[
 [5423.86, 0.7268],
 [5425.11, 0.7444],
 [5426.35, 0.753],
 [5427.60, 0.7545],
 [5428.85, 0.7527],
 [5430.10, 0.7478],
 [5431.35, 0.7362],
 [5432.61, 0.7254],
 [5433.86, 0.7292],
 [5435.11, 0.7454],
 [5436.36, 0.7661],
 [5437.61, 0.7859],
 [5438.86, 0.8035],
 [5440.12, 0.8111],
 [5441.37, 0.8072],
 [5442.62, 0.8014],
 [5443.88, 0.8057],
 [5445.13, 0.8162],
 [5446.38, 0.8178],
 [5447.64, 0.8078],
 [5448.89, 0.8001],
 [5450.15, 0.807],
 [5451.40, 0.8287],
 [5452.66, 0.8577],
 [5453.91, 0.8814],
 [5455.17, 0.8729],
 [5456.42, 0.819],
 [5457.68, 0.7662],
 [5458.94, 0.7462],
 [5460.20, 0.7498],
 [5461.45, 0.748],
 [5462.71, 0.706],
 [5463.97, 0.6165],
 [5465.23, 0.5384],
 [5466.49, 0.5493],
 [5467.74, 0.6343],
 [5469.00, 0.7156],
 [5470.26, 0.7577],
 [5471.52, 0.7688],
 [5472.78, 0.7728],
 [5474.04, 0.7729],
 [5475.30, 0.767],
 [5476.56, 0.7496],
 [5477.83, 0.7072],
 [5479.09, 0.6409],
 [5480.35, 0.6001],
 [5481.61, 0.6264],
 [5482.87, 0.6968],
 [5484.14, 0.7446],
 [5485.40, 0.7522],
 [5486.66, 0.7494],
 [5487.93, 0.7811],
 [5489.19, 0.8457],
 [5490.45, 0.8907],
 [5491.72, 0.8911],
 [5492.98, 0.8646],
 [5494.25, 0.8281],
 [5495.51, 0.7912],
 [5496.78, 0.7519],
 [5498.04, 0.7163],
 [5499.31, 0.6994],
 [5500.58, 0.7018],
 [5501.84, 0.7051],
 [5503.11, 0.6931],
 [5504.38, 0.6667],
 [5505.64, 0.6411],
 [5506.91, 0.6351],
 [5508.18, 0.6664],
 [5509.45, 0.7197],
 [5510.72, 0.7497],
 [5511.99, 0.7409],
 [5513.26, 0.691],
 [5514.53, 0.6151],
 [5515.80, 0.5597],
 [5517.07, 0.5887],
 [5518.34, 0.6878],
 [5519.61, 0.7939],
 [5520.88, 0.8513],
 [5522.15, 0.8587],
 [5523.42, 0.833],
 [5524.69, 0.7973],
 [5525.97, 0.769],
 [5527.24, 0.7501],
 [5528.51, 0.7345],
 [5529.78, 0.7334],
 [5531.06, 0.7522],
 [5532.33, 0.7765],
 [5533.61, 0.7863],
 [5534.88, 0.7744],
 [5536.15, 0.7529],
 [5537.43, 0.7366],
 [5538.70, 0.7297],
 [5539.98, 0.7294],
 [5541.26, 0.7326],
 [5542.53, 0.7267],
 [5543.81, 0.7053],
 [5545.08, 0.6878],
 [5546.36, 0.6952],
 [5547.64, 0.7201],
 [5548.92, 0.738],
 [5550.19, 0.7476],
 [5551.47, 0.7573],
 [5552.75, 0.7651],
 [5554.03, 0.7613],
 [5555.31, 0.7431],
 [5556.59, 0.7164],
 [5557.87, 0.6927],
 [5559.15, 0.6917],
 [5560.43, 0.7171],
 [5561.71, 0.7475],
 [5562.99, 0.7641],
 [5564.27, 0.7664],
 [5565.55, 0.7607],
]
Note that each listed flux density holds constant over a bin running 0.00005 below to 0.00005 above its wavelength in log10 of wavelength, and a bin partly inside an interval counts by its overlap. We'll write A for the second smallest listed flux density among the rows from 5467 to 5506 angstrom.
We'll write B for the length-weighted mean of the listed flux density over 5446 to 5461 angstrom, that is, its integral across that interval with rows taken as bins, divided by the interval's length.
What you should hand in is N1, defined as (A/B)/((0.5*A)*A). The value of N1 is 3.9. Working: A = 0.6264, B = 0.812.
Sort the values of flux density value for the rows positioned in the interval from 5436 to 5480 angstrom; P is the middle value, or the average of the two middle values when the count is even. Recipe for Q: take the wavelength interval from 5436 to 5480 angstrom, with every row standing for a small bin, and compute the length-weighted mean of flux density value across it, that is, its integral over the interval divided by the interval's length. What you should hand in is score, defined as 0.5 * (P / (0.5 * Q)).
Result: 1.019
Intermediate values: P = 0.77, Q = 0.76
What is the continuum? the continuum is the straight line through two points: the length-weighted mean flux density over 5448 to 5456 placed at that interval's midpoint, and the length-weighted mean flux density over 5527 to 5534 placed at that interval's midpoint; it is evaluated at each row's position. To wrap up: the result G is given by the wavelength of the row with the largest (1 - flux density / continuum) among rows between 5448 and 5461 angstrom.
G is 5458.94 angstrom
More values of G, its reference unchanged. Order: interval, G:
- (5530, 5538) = 5537.43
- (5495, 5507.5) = 5506.91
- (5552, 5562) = 5557.87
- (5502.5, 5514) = 5506.91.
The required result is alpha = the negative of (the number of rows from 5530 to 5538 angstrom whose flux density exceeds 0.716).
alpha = -6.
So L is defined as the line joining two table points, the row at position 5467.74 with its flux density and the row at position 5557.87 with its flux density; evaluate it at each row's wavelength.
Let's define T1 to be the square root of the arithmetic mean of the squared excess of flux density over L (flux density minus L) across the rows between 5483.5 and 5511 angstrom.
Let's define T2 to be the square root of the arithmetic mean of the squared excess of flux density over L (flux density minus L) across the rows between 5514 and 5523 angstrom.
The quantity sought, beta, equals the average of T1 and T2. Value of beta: 0.12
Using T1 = 0.12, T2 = 0.12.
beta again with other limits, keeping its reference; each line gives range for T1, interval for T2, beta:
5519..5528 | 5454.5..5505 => 0.13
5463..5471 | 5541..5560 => 0.06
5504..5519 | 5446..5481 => 0.10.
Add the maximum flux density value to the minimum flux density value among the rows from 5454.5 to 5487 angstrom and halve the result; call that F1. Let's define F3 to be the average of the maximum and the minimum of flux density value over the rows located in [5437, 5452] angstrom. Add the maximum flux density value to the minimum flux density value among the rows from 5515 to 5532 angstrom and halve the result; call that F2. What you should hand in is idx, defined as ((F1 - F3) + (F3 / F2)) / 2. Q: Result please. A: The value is 0.518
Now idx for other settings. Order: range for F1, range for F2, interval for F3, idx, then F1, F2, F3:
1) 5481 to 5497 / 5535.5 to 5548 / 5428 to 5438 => 0.526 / 0.76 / 0.720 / 0.756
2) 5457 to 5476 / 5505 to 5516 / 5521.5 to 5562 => 0.532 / 0.66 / 0.655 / 0.773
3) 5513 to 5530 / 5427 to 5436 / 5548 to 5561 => 0.483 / 0.71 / 0.740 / 0.728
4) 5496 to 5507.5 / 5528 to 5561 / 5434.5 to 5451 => 0.486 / 0.69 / 0.737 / 0.782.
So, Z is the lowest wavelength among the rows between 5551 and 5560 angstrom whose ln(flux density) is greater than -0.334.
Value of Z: 5551.47 angstrom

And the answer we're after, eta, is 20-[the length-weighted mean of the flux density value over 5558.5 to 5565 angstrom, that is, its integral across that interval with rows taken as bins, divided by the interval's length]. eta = 19.3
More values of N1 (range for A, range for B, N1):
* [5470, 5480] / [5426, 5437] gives 3.8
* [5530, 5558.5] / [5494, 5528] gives 4.0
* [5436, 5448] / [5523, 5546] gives 3.4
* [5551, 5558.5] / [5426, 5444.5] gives 3.6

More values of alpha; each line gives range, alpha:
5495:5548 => -26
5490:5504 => -7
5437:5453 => -13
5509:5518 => -3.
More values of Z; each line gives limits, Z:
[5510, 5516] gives 5510.72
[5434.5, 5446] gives 5435.11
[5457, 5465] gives 5457.68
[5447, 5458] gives 5447.64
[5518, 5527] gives 5519.61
